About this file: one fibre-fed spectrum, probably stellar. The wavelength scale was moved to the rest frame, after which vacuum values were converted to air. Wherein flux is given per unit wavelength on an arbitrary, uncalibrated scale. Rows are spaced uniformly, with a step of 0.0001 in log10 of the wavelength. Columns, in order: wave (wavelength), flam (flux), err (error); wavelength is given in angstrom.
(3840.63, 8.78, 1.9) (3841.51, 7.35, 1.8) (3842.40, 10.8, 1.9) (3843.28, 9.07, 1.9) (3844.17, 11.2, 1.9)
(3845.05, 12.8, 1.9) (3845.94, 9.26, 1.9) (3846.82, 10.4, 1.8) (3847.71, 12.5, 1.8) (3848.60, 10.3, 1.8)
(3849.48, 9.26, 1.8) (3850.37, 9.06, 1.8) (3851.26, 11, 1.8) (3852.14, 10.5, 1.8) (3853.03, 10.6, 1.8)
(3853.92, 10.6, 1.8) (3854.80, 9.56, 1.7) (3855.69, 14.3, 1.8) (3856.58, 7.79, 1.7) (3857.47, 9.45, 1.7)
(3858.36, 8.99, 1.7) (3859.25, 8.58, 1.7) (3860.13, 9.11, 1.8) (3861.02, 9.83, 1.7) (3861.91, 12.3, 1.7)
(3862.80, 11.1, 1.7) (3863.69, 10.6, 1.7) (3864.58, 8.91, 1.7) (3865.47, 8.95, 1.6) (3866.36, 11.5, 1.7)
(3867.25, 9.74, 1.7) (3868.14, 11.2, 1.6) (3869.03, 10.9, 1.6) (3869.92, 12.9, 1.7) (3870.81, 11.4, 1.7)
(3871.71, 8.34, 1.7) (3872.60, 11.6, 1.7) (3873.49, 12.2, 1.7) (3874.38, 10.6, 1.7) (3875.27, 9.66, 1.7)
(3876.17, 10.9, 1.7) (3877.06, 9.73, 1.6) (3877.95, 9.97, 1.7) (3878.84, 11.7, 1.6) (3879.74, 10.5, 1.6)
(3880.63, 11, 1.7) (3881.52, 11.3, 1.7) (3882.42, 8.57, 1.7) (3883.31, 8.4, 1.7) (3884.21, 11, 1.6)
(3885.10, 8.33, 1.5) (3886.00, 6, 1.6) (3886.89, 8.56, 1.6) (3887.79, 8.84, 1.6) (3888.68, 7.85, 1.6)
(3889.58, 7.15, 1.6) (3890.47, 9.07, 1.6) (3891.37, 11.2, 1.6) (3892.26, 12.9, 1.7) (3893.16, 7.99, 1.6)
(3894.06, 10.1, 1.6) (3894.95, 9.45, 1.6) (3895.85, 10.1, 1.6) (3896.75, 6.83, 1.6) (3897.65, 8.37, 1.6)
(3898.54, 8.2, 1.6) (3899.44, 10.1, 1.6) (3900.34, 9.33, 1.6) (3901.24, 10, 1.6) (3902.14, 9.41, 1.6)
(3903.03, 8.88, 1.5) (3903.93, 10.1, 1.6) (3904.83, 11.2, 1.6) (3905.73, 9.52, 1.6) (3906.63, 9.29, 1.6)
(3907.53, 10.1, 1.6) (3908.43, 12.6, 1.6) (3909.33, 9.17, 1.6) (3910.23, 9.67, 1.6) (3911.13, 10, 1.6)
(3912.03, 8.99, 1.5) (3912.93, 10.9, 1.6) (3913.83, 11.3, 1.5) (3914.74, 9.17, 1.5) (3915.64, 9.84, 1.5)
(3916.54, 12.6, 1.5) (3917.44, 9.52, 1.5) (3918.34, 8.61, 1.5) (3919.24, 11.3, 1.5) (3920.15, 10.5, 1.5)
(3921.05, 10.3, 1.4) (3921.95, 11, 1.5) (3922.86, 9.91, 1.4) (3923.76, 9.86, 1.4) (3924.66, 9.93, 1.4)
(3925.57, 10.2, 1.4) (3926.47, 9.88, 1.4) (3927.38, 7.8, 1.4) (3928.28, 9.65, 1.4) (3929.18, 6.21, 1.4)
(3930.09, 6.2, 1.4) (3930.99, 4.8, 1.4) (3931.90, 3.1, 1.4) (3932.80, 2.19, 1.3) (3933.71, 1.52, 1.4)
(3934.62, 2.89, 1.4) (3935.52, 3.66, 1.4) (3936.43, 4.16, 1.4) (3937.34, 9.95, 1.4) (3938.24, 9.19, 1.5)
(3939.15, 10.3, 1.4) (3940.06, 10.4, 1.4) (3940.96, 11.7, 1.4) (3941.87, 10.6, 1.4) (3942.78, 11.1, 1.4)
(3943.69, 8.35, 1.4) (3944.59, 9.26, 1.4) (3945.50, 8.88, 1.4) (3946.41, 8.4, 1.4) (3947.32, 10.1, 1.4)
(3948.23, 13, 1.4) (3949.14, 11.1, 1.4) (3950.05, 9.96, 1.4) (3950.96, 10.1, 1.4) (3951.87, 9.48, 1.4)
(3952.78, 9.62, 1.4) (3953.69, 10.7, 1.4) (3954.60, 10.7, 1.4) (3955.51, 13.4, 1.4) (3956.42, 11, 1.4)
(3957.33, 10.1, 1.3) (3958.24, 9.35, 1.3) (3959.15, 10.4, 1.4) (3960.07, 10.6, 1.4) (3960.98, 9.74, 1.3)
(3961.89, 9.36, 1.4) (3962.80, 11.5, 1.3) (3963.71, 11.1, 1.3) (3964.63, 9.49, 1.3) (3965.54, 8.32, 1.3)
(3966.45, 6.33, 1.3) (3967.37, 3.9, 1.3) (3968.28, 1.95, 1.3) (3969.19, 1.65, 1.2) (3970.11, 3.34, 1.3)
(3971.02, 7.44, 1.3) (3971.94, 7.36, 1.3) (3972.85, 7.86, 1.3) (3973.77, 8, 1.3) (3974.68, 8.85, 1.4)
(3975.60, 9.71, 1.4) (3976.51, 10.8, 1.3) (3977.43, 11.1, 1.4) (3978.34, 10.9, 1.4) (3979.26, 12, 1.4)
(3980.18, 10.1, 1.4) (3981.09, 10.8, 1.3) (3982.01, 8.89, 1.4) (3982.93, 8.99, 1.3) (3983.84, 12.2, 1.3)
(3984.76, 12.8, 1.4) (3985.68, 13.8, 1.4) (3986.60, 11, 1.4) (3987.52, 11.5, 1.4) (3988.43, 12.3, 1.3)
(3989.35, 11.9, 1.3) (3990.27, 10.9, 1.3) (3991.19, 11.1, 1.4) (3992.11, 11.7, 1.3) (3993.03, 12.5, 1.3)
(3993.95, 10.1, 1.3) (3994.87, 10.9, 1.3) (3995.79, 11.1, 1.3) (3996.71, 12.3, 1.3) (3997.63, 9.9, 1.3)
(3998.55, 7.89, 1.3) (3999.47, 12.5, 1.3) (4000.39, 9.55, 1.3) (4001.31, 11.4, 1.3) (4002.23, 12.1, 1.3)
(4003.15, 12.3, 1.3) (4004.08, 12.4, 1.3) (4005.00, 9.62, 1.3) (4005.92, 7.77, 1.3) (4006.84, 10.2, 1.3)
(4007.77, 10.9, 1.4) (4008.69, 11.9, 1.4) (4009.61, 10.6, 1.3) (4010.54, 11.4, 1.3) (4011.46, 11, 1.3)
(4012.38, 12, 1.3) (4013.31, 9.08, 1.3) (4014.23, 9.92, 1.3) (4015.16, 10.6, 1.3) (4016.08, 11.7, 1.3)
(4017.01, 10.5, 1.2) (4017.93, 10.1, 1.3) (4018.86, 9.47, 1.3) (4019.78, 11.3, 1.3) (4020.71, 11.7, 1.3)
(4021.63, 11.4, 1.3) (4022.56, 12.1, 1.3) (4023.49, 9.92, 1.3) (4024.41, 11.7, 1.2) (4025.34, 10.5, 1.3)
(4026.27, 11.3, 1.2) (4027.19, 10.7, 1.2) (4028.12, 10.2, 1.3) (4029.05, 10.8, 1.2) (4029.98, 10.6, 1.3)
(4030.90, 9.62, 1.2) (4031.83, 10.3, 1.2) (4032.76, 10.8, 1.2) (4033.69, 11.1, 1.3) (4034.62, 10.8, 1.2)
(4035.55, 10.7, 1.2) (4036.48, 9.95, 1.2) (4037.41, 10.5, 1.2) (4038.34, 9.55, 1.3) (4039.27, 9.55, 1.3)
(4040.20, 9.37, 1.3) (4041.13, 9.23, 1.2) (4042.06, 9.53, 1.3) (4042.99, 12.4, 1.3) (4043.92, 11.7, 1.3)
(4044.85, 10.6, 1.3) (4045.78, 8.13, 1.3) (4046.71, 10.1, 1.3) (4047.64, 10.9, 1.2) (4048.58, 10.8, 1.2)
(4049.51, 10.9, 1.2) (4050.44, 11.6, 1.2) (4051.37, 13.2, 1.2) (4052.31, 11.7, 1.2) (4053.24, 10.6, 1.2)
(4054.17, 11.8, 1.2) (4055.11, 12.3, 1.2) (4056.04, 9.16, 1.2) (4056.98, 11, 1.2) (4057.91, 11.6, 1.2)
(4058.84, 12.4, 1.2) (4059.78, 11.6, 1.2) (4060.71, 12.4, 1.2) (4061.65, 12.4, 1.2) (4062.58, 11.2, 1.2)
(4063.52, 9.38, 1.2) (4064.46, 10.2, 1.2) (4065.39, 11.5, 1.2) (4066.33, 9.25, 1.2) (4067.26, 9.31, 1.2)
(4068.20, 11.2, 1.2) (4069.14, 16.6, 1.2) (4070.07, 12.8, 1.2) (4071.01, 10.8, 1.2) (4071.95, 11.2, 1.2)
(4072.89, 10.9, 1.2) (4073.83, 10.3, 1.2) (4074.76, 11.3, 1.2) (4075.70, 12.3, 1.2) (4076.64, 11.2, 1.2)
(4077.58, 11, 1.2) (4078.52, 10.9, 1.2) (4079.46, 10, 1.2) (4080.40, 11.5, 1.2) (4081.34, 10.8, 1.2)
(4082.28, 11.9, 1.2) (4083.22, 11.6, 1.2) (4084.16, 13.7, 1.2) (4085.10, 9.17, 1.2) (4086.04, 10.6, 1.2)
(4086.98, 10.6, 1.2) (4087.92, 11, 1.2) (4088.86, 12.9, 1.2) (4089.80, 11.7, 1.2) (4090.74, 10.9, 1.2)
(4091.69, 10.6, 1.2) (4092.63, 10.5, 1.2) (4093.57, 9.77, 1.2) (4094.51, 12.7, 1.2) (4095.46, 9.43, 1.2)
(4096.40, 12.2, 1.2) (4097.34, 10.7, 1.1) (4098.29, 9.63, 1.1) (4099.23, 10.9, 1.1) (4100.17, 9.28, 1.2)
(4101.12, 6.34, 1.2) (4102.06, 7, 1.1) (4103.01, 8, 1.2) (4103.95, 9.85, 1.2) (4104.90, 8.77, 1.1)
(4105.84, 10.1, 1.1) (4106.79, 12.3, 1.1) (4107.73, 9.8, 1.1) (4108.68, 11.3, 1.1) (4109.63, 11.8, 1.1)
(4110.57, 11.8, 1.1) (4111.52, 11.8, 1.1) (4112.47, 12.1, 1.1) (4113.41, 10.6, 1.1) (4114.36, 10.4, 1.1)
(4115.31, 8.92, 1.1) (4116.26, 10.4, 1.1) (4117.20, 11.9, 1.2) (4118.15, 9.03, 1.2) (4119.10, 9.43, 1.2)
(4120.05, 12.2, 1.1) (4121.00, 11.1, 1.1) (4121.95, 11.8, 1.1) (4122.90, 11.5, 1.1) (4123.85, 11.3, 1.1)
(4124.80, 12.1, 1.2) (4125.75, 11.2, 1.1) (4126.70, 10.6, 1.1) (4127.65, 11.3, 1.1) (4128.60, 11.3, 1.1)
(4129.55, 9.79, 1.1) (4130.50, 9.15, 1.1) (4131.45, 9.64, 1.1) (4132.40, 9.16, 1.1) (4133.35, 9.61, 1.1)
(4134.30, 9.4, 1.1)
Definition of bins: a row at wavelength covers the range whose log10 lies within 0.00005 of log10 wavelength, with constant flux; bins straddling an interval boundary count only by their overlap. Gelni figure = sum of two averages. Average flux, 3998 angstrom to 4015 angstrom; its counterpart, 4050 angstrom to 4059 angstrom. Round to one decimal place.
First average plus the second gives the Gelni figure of 22.2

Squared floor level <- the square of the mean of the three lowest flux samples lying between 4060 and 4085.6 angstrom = 85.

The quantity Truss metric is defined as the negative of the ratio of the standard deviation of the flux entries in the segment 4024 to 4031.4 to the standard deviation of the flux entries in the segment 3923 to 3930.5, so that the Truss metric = -0.37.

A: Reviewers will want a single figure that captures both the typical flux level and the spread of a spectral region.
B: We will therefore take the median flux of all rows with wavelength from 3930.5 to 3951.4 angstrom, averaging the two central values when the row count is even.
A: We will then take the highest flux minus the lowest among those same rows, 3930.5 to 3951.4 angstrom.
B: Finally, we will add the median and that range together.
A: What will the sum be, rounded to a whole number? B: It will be 21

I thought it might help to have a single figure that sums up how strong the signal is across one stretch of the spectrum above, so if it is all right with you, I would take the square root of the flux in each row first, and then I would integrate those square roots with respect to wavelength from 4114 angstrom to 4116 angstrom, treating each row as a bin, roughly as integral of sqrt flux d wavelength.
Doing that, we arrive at 6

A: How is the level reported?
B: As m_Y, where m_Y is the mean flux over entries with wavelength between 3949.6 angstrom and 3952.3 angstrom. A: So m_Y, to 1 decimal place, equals 9.8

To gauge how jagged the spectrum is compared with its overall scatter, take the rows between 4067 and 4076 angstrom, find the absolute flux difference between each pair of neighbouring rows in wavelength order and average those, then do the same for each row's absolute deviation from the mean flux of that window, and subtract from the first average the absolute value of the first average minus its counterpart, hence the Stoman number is 1.3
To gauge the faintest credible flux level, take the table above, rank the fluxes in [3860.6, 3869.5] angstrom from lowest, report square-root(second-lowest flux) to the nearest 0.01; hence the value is 2.99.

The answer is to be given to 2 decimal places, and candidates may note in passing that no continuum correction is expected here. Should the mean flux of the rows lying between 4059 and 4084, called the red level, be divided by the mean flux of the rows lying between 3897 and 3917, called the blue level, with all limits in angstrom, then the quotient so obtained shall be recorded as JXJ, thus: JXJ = 1.14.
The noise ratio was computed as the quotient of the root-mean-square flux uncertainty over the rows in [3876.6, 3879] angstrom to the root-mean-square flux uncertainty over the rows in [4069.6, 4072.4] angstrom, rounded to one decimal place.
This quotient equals 1.4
